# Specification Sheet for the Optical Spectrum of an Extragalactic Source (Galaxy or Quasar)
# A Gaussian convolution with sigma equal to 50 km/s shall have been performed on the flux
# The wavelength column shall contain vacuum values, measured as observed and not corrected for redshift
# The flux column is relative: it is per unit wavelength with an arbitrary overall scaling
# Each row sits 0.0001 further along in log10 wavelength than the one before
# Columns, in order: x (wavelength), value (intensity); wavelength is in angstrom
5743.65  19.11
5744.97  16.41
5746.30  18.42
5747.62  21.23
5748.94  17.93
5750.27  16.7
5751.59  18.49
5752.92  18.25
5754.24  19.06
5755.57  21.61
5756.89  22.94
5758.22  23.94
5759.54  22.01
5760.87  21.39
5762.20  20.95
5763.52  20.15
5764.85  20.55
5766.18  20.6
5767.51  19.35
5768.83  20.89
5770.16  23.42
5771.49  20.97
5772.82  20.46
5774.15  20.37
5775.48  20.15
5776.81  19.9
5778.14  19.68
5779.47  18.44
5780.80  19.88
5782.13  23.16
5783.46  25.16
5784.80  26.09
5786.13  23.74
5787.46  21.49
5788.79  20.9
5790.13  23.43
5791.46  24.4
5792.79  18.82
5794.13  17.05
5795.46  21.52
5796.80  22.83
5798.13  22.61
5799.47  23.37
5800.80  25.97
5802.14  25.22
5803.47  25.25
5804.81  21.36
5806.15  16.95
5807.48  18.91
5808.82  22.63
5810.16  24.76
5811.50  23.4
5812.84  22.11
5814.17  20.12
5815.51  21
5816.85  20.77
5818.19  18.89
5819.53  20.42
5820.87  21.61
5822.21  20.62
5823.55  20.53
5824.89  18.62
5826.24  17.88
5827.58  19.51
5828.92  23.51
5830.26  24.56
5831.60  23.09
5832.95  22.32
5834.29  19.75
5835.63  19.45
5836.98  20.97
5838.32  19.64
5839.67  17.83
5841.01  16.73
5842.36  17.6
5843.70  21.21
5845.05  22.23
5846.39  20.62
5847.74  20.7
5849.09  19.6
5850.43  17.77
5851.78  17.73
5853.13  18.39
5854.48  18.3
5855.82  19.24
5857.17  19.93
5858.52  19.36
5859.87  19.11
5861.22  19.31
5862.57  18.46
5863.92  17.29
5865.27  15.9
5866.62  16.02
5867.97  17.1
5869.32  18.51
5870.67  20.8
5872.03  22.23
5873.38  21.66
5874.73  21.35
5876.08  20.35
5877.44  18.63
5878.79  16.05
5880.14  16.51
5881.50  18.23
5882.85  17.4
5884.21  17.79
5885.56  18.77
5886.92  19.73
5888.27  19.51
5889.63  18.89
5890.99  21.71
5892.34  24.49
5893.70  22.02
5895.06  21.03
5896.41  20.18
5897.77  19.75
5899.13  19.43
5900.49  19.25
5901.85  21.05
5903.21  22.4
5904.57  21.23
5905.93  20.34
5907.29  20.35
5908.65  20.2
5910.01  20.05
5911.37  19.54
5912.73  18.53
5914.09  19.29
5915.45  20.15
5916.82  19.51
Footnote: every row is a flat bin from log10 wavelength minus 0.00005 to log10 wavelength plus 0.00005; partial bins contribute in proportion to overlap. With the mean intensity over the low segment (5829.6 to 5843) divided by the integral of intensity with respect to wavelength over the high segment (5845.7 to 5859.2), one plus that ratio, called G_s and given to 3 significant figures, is 1.08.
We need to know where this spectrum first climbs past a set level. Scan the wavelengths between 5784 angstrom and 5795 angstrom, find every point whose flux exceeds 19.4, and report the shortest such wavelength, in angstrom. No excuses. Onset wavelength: 5784.80 angstrom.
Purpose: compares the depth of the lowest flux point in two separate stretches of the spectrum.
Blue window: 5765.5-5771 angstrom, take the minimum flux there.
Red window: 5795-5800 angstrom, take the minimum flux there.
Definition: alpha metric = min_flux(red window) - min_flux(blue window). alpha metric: 2.2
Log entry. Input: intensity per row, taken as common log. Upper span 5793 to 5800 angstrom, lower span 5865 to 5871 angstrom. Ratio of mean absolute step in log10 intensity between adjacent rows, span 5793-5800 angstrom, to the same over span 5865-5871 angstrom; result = 1.2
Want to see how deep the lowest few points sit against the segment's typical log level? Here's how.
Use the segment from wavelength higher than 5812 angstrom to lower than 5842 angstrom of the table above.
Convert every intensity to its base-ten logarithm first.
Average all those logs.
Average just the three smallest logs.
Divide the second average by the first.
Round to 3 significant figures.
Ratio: 0.949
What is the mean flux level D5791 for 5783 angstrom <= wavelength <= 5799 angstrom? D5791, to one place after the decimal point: 22.3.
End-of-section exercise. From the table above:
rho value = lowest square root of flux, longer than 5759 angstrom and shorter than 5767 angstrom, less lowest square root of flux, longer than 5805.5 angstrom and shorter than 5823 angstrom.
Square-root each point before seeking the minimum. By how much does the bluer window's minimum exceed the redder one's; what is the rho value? 0.37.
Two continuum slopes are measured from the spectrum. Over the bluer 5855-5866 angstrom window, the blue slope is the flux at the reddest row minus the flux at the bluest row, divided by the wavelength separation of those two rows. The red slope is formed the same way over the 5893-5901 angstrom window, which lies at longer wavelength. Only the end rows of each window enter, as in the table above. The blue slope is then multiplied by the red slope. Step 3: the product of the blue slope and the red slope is 0.144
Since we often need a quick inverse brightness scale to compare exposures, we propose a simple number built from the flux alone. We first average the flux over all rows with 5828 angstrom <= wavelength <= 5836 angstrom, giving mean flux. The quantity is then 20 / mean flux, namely 0.90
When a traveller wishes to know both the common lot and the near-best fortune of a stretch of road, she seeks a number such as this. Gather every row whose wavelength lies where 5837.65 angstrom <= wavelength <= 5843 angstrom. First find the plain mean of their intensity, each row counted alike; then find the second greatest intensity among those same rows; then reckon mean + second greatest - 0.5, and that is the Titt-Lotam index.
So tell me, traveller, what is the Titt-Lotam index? 35.3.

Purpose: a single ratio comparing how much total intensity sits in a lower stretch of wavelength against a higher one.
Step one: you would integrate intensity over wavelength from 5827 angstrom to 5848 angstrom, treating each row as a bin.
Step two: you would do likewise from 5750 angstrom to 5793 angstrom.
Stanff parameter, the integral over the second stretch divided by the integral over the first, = 2.1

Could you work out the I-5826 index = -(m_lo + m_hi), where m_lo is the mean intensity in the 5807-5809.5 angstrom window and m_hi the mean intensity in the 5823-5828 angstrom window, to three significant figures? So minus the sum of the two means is -39.9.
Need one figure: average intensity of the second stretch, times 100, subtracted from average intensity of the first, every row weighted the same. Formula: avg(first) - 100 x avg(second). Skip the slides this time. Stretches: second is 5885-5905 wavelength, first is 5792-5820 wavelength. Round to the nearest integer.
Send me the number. -2041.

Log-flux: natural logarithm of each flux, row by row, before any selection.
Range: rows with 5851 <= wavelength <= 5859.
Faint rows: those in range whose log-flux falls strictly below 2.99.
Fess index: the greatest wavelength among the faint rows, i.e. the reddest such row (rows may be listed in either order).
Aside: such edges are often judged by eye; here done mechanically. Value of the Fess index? 5858.52 angstrom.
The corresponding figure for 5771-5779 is 5778.14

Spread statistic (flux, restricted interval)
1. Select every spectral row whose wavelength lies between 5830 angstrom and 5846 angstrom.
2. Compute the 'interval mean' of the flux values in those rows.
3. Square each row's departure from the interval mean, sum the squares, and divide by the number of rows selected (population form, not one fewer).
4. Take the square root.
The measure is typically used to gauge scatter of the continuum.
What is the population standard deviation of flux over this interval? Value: 2.3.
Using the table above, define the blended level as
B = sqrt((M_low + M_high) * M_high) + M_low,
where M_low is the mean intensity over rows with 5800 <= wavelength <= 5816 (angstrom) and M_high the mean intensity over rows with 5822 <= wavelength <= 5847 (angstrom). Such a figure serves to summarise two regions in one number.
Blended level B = 51.8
